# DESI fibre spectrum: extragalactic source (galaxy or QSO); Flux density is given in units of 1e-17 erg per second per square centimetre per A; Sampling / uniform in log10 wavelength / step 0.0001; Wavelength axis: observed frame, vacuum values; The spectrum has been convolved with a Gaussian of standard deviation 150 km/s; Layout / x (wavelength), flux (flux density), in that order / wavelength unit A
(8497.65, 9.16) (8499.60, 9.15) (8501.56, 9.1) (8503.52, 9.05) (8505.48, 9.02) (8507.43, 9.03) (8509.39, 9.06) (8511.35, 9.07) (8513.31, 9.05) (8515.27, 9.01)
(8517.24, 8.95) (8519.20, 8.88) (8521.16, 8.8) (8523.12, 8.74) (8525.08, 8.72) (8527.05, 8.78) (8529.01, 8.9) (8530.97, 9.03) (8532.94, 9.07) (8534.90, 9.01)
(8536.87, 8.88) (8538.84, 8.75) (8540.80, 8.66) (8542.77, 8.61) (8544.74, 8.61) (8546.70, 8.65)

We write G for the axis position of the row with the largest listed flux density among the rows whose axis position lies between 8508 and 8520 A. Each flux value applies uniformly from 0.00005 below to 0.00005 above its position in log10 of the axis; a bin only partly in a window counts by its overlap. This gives 8511.35 A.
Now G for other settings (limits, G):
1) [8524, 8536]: 8532.94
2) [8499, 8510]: 8499.60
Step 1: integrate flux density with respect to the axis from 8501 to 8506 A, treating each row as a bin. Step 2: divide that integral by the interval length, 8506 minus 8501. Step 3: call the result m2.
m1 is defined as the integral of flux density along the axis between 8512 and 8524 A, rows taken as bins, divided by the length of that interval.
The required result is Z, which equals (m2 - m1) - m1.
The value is -8.8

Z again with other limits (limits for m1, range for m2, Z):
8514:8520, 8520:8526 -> -9.1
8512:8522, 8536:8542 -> -9.1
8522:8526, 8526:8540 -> -8.6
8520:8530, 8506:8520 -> -8.6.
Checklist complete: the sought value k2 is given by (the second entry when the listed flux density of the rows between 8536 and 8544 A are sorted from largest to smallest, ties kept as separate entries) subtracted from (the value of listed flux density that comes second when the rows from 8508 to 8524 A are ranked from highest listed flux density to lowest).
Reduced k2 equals 0.3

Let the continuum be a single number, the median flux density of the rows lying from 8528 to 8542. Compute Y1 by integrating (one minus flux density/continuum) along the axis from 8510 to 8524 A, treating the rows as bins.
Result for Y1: -0.05 A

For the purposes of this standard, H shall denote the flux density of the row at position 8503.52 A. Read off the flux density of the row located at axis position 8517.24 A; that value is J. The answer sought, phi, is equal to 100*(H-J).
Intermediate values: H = 9.05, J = 8.95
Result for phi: 10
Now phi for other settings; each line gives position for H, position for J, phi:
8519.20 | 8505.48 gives -14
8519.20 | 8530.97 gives -15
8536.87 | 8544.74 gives 27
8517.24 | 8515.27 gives -6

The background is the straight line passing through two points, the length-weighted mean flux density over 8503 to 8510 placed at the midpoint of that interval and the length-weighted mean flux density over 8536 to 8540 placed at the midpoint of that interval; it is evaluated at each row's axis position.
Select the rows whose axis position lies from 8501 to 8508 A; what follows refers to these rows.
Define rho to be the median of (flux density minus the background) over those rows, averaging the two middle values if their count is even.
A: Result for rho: -0.01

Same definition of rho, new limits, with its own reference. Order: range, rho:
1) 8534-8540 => 0.06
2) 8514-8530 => -0.09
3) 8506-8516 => 0.04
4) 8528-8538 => 0.17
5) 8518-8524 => -0.14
